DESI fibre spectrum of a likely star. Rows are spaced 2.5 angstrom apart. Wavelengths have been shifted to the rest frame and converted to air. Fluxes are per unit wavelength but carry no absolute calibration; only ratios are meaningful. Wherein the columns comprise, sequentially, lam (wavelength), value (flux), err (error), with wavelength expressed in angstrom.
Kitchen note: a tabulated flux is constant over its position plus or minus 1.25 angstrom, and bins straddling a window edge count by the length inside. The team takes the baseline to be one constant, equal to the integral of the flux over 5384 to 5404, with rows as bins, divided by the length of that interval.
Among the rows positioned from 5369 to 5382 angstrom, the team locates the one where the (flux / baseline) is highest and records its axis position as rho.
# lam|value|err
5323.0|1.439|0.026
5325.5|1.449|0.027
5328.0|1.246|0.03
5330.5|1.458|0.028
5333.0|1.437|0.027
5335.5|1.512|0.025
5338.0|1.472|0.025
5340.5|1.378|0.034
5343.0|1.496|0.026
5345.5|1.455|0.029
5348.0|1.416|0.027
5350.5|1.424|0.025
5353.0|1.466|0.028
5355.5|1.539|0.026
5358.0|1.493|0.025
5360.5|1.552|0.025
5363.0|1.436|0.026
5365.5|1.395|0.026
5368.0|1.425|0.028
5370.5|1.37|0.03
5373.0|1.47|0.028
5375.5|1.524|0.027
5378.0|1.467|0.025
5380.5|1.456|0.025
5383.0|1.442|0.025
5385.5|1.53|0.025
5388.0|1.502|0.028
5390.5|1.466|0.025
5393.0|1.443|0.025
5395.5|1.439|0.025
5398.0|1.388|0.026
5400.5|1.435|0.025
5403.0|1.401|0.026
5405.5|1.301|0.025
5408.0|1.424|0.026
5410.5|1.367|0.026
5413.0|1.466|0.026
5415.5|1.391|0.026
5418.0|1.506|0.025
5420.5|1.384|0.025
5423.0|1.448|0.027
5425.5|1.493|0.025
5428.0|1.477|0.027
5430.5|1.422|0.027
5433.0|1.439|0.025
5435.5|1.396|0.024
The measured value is 5375.5 angstrom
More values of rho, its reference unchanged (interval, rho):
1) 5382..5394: 5385.5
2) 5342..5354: 5343.0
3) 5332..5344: 5335.5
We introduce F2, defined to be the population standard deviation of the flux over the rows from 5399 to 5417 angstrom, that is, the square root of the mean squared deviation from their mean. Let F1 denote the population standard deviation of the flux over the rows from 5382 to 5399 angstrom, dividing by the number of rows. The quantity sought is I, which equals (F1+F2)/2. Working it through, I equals 0.046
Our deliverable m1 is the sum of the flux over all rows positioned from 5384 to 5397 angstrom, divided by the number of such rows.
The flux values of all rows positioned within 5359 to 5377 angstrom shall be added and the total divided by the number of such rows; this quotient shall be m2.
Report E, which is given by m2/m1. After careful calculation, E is 0.985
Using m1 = 1.48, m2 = 1.45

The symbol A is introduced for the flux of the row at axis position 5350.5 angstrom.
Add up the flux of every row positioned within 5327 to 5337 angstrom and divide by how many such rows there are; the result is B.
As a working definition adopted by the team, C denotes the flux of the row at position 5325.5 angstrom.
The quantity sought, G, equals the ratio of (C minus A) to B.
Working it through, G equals 0.018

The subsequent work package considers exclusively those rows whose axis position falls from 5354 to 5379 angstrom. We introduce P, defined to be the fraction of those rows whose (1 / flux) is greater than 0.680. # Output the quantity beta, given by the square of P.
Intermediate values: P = 0.60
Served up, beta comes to 0.4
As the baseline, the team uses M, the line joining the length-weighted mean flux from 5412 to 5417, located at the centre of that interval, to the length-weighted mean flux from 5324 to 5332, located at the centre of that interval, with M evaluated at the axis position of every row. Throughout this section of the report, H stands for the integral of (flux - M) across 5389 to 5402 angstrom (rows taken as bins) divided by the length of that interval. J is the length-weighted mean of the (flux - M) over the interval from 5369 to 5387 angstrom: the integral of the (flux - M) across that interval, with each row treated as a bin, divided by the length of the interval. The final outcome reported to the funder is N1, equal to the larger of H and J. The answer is 0.053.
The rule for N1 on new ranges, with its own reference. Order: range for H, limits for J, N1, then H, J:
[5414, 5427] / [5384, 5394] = 0.067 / 0.012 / 0.067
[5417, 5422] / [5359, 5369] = 0.048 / 0.009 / 0.048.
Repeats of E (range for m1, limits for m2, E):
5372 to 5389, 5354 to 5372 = 0.983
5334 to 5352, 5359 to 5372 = 0.990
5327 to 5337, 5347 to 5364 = 1.044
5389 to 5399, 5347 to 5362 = 1.033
